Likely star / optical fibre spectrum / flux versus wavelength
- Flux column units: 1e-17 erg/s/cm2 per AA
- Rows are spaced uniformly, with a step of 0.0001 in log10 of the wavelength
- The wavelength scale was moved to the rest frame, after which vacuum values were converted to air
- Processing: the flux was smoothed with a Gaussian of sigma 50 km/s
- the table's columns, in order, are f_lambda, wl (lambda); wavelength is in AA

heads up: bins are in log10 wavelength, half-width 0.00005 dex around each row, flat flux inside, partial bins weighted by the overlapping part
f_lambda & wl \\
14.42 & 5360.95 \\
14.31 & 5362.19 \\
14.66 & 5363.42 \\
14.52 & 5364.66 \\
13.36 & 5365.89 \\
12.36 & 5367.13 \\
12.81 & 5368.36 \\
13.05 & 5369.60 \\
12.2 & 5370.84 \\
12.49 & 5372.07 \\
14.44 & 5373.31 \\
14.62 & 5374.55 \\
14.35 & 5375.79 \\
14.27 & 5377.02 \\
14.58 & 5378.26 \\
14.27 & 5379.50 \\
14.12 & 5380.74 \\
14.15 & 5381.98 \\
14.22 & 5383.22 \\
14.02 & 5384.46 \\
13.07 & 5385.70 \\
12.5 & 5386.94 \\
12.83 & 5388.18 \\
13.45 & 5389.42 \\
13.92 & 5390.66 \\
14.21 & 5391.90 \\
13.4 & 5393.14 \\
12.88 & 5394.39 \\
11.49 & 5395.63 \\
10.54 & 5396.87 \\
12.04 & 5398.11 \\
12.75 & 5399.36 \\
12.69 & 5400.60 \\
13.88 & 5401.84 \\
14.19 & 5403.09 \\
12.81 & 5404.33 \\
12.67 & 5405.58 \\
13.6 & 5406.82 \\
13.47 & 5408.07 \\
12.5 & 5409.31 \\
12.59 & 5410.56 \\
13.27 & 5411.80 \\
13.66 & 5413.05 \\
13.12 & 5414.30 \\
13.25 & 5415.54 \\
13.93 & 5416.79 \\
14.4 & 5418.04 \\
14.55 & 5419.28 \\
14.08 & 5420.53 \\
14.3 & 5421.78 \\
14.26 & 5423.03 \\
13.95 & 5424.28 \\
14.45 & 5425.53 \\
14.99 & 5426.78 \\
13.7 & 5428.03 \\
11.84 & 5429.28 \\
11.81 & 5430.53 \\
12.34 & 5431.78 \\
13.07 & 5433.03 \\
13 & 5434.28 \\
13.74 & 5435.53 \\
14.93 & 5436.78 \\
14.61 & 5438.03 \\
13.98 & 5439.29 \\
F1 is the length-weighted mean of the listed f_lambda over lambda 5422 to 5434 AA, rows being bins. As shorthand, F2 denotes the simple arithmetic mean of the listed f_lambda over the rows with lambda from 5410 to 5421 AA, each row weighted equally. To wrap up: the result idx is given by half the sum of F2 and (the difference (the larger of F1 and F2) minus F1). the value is 6.95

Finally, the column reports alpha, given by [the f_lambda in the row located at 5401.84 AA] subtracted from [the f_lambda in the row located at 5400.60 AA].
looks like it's -1.2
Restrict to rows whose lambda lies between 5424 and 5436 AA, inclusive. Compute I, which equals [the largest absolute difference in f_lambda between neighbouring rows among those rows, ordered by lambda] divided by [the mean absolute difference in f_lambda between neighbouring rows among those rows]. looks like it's 2.66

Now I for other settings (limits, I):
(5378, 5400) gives 2.58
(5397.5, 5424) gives 2.85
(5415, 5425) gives 2.03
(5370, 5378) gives 3.52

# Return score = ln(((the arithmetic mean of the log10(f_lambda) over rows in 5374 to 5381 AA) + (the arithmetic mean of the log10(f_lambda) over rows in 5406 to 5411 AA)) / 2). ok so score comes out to 0.128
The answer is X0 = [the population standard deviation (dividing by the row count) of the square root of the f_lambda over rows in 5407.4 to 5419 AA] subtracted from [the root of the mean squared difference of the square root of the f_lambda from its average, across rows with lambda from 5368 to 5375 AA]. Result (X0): 0.05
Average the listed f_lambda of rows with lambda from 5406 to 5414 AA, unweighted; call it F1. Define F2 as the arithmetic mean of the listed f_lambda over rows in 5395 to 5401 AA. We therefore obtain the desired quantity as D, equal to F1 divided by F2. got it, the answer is 1.11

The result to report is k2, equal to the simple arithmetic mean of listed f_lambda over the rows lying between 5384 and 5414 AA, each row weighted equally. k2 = 13.0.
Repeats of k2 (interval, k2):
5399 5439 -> 13.5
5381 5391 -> 13.5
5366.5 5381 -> 13.6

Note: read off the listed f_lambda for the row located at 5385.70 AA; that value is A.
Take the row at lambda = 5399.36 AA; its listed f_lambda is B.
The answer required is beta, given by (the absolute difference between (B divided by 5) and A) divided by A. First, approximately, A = 13.07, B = 12.75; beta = 0.805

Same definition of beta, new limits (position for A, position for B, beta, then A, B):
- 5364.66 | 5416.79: 0.808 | 14.52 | 13.93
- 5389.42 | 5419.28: 0.784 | 13.45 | 14.55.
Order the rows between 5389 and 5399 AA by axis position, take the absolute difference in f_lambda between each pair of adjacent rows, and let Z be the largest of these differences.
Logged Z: 1.5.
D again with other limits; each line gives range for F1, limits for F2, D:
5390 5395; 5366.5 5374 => 1.06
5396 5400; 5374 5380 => 0.82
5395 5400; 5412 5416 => 0.88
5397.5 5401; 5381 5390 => 0.93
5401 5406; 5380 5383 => 0.95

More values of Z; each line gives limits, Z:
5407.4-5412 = 1.0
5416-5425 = 0.5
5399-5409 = 1.4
